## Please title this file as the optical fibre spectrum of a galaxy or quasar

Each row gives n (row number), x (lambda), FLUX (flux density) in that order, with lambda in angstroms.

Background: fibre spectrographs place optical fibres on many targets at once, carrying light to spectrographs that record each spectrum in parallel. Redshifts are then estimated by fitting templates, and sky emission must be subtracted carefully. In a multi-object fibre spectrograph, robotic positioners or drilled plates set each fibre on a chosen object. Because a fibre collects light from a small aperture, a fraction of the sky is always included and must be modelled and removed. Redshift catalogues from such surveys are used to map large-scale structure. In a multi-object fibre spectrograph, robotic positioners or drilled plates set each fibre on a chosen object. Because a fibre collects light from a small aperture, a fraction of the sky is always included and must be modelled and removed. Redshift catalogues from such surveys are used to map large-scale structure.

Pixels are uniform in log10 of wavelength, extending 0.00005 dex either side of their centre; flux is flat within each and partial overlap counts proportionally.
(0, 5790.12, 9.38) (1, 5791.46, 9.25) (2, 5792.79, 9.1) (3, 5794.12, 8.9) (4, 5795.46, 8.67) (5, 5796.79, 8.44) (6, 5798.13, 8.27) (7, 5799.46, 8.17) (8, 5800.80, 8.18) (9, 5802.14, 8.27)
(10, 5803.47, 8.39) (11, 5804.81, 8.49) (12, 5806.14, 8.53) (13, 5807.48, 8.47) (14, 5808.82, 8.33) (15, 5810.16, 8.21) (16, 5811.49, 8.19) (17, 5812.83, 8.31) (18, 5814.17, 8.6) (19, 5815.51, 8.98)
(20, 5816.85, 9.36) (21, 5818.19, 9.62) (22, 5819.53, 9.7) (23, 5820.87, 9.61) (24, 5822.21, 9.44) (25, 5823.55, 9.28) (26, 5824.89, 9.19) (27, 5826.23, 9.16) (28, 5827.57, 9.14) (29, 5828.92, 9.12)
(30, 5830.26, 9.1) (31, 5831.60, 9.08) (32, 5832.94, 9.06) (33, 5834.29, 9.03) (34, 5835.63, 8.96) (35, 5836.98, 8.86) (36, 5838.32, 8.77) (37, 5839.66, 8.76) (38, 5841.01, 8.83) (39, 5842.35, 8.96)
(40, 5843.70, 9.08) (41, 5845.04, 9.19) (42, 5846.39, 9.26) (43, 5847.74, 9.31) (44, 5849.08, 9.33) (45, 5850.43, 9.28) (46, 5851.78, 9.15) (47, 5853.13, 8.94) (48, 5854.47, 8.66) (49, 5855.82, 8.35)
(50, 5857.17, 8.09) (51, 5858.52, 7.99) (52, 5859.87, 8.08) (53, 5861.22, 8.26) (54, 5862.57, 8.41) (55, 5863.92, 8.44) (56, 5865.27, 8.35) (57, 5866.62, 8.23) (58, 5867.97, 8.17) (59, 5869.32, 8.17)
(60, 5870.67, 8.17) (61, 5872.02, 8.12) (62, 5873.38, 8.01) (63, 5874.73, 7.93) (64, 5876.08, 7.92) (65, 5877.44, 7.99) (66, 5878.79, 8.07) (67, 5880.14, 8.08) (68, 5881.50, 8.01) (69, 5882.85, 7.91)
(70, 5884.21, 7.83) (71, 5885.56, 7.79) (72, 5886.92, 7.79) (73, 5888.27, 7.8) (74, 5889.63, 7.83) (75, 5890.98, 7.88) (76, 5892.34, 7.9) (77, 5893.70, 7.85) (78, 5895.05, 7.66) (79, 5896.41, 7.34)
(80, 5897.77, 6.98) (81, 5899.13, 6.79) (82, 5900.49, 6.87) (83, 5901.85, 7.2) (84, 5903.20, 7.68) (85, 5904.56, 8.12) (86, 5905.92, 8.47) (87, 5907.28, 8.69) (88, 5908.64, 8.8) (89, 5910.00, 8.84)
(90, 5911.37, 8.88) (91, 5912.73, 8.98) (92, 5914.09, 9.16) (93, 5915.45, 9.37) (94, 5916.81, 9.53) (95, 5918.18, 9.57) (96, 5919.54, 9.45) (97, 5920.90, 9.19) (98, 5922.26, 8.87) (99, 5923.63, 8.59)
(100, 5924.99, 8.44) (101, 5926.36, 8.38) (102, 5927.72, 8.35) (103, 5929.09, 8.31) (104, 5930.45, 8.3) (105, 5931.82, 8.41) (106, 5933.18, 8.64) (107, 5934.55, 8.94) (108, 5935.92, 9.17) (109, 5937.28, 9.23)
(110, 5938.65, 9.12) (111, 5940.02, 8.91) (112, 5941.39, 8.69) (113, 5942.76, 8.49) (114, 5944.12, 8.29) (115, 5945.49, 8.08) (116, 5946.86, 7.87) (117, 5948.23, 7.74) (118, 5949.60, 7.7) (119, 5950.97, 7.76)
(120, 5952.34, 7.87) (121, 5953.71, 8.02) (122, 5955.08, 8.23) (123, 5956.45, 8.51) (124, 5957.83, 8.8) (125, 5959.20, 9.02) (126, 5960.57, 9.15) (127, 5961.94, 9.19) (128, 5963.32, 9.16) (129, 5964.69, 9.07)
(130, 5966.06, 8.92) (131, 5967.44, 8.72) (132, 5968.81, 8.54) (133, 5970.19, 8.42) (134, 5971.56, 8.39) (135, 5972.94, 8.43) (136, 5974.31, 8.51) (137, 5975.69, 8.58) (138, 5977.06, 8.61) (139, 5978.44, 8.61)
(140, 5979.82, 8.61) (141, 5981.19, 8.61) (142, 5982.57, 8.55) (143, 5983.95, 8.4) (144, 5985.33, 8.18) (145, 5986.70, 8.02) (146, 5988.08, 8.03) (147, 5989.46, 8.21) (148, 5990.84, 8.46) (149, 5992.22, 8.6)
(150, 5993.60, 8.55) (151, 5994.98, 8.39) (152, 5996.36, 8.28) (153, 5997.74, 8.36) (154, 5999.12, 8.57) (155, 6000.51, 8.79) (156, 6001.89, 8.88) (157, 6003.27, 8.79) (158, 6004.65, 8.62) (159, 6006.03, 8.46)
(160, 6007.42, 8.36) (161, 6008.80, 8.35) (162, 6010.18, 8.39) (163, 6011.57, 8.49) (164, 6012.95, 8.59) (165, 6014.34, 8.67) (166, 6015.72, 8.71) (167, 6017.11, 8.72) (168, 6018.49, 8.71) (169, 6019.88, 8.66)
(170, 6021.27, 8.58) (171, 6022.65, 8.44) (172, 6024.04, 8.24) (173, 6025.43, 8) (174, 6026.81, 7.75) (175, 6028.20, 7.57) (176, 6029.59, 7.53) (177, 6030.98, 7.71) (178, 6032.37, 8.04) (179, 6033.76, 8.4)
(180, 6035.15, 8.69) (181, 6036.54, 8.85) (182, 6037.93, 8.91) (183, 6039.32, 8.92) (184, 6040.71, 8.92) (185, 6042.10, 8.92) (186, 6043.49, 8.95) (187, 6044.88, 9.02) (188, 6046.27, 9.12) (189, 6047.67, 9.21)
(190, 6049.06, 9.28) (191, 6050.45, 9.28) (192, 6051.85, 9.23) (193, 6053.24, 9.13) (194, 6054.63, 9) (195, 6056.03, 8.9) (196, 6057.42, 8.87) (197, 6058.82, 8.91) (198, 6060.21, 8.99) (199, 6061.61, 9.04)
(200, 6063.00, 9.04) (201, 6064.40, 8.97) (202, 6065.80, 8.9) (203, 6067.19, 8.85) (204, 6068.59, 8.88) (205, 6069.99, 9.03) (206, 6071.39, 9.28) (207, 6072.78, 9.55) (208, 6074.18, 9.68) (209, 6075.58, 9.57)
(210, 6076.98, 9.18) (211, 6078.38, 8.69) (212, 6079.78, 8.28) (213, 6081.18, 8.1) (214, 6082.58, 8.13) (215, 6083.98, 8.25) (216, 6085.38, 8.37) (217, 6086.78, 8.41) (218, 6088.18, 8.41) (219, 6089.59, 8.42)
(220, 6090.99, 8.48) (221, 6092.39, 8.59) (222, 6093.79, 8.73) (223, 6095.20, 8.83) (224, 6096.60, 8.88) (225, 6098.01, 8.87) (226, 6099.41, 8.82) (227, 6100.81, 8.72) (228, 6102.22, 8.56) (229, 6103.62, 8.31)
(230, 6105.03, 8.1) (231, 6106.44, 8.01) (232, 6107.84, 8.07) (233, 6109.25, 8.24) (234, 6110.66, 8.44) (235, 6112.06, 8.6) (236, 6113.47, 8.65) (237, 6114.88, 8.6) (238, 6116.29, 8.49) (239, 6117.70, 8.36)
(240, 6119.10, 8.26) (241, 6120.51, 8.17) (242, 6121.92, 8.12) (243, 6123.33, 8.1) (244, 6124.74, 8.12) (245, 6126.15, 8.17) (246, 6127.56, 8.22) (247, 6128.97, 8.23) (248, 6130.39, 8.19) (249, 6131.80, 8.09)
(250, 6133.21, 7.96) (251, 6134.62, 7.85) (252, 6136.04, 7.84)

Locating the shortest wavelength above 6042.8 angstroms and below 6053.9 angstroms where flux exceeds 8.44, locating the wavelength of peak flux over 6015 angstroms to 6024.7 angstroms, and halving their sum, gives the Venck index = 6030.3 angstroms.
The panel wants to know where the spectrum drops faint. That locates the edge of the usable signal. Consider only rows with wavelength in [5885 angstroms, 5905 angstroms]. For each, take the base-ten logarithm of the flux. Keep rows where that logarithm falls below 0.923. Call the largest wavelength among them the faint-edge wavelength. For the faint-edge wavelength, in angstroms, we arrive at 5904.56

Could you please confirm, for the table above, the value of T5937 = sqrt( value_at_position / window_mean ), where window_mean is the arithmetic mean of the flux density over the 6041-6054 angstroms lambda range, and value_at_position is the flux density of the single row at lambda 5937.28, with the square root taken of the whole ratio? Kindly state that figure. 1.01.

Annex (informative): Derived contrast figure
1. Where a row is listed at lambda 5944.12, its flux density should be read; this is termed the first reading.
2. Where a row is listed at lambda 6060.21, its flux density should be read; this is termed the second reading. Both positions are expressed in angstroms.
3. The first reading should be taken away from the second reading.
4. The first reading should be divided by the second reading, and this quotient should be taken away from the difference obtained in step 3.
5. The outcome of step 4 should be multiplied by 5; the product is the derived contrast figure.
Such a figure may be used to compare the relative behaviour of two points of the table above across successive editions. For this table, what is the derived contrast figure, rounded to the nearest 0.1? -1.1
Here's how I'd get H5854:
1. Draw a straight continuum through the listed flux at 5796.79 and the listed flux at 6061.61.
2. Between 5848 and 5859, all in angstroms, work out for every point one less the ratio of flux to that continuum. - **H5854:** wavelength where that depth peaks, 5858.52 angstroms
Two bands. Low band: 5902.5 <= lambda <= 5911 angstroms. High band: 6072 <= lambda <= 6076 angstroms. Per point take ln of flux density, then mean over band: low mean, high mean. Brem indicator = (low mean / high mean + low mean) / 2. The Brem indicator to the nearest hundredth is 1.54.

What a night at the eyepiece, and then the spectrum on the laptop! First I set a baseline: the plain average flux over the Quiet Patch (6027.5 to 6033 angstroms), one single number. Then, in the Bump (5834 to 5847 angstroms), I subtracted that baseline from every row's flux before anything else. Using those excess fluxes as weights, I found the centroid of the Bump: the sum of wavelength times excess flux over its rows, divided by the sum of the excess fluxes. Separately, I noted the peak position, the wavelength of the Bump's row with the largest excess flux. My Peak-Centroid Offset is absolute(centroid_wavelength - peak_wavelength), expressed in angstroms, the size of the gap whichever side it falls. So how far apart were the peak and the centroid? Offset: 5.8 angstroms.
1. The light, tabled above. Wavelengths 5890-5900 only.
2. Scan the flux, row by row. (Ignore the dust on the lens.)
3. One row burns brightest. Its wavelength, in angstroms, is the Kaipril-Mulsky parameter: 5892.34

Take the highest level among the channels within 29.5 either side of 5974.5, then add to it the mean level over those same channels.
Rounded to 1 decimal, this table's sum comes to 17.7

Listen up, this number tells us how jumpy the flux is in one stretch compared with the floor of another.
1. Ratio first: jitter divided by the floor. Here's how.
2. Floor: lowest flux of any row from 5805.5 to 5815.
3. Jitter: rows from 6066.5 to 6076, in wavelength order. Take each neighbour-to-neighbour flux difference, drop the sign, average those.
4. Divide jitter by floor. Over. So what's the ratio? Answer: 0.019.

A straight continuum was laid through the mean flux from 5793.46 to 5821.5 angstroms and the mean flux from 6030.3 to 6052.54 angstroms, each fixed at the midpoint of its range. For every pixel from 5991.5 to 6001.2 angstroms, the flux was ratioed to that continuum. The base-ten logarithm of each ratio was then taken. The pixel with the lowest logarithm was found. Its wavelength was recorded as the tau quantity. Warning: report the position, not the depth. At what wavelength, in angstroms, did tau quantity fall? 5996.36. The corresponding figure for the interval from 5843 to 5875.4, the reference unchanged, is 5874.73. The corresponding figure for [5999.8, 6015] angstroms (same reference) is 6008.80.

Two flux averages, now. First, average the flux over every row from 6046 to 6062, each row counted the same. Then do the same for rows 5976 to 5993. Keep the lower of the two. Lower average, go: 8.41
